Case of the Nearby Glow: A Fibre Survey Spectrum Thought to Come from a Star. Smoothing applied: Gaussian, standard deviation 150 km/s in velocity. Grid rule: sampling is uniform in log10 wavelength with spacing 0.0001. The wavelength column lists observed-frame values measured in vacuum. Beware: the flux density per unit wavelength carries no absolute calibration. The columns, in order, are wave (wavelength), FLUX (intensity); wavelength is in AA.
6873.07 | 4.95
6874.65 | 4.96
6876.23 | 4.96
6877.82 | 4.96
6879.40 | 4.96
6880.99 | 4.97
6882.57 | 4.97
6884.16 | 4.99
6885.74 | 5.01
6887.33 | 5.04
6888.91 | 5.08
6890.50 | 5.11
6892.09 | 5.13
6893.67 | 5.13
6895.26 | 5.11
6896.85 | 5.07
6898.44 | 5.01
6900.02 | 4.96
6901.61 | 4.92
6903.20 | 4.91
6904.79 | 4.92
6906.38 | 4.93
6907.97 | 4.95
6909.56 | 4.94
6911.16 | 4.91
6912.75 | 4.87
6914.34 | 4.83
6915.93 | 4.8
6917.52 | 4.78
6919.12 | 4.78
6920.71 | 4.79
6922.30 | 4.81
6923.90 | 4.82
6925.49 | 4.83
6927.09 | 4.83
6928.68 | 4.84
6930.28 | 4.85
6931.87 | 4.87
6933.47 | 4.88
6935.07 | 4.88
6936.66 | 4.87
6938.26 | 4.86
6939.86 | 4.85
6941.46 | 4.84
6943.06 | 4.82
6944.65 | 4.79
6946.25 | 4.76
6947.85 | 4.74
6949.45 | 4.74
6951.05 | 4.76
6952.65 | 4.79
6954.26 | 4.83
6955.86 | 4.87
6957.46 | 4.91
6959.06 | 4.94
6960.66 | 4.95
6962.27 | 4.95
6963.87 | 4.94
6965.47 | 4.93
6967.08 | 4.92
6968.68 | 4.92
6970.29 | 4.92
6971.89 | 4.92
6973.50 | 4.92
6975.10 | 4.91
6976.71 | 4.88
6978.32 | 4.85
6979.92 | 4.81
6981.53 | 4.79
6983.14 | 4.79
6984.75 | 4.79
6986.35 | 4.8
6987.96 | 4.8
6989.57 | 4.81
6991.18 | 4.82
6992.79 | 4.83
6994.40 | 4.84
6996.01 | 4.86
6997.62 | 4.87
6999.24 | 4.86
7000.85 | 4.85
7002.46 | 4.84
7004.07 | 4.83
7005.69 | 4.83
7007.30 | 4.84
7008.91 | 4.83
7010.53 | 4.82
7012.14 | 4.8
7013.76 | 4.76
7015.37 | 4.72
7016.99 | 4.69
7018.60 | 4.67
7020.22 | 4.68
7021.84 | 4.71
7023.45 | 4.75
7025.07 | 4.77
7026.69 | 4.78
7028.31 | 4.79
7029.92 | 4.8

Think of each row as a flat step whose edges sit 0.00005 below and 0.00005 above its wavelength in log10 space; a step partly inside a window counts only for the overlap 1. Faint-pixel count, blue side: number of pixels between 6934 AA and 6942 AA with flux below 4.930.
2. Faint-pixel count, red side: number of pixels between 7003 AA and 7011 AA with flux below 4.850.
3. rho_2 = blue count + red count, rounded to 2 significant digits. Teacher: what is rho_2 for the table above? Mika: 10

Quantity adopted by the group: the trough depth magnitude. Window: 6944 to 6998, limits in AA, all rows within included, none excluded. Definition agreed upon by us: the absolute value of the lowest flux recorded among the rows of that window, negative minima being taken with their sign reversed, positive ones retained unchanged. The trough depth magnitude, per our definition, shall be 4.74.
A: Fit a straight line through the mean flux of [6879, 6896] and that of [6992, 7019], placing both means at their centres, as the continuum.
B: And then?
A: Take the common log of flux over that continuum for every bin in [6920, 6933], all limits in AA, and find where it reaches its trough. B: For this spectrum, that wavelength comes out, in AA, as 6920.71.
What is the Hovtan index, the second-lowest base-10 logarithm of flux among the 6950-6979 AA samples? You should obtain 0.680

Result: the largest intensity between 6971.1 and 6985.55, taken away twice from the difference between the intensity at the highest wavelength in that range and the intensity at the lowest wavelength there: -9.970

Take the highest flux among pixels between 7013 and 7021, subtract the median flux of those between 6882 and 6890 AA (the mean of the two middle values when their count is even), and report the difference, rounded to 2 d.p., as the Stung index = -0.25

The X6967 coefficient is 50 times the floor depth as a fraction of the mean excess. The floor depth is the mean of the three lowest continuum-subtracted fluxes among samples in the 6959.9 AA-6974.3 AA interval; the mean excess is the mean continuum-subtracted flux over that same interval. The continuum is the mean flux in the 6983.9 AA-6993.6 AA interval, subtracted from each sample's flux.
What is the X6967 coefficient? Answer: 46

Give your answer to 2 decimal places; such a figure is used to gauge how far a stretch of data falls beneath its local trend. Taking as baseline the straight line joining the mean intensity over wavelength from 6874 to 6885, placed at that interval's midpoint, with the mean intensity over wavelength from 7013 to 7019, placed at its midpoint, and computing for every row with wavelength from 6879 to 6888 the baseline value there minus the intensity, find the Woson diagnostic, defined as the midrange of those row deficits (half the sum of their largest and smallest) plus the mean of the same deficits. -0.07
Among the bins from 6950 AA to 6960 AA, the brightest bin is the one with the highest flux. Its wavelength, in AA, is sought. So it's 6959.06 AA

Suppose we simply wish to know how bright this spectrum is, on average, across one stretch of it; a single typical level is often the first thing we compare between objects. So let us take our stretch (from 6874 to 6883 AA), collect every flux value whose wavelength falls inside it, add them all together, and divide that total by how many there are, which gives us 4.963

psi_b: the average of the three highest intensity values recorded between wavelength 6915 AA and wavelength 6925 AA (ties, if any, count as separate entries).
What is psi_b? 4.81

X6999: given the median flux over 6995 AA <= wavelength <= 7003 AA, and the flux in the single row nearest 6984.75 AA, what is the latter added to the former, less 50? -40.35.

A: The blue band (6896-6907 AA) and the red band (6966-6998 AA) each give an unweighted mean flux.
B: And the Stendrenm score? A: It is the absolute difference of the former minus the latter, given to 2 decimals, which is 0.11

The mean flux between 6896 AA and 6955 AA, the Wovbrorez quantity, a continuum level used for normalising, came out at 4.855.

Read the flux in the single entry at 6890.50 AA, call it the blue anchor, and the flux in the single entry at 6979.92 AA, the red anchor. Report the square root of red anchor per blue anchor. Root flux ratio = 0.970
